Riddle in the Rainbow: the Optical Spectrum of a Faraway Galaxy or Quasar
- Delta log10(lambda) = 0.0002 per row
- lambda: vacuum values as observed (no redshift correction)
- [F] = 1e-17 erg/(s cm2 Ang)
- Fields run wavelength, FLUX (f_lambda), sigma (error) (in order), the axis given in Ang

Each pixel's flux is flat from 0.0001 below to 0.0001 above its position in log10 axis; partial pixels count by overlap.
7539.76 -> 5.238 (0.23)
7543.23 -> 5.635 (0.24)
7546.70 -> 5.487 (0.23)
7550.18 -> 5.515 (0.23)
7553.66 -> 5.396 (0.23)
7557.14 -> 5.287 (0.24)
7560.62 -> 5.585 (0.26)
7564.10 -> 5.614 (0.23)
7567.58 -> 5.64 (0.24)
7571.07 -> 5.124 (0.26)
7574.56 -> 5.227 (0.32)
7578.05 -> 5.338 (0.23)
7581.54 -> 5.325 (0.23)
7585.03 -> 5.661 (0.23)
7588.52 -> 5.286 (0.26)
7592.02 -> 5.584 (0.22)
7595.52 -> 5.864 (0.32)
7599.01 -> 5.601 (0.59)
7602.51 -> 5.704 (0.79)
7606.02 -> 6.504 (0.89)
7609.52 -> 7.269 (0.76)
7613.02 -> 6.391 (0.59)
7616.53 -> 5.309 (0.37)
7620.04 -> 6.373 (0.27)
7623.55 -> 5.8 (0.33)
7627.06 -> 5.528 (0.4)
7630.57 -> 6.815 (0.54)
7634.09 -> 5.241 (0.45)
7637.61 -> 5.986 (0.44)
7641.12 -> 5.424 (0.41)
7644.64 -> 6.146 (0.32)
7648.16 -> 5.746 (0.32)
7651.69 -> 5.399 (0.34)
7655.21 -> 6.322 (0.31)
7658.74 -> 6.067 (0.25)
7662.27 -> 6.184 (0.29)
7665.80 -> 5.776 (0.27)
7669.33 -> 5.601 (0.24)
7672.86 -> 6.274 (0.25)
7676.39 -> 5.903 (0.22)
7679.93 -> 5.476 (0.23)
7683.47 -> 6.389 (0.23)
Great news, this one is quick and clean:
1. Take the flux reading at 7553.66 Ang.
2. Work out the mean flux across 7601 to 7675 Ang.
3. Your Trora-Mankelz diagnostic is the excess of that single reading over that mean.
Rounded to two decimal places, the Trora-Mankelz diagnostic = -0.60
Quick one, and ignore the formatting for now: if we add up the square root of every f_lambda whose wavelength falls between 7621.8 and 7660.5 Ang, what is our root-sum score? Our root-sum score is 27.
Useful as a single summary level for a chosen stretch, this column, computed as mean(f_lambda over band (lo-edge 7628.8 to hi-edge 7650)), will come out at 5.89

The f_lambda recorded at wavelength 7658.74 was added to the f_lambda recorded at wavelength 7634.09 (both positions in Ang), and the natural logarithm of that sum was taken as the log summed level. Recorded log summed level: 2.43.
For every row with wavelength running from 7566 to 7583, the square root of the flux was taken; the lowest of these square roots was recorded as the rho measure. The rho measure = 2.26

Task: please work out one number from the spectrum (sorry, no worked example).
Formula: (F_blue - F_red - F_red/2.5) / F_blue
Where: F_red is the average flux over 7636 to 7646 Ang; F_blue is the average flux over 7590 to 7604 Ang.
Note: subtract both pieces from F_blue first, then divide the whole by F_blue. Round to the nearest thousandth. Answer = -0.440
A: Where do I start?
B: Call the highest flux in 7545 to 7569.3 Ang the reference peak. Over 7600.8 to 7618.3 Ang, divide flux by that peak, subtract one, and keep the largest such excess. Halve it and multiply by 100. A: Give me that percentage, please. 14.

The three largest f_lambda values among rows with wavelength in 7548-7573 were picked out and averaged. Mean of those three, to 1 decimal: 5.6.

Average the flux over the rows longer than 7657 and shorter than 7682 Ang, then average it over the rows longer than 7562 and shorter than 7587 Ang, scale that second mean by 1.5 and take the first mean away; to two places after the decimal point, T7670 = 2.23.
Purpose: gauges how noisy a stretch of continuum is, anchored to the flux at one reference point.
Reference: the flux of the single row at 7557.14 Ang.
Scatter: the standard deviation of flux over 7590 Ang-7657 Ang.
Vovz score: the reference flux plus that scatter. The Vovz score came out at 5.8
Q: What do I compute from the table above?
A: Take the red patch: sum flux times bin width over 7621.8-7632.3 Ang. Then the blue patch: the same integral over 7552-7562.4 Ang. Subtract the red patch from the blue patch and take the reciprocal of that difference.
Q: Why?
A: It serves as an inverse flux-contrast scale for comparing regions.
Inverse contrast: -0.141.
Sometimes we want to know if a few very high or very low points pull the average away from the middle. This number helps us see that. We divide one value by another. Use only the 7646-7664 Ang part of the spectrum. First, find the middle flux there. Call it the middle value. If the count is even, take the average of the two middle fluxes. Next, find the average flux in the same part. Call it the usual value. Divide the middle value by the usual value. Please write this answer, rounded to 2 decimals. 1.02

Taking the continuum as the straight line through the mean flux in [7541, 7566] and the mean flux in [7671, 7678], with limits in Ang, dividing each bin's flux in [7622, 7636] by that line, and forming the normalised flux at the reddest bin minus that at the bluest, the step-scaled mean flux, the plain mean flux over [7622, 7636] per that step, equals -56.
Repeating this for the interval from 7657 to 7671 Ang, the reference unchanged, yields -69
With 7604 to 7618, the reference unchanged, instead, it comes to -30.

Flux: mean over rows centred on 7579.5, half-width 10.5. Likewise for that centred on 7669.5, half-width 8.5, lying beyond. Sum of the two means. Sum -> 11.3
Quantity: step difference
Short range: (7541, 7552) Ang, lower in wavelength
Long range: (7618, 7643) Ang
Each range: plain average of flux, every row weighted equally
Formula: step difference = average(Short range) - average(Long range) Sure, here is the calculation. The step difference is -0.34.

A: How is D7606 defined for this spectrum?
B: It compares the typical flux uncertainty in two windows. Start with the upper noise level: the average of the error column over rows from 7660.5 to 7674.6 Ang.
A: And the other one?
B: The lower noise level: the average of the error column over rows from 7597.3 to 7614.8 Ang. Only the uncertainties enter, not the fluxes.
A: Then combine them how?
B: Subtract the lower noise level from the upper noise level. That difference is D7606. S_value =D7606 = -0.5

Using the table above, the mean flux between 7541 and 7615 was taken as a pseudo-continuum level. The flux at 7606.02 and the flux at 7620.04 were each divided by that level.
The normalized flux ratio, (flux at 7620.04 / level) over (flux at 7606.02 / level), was 0.98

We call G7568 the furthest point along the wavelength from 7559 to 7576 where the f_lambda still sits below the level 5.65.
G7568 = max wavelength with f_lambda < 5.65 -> 7574.56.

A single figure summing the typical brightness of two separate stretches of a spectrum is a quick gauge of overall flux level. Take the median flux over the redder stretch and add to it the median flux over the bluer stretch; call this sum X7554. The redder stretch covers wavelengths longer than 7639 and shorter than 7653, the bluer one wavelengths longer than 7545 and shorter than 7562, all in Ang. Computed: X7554 11.1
